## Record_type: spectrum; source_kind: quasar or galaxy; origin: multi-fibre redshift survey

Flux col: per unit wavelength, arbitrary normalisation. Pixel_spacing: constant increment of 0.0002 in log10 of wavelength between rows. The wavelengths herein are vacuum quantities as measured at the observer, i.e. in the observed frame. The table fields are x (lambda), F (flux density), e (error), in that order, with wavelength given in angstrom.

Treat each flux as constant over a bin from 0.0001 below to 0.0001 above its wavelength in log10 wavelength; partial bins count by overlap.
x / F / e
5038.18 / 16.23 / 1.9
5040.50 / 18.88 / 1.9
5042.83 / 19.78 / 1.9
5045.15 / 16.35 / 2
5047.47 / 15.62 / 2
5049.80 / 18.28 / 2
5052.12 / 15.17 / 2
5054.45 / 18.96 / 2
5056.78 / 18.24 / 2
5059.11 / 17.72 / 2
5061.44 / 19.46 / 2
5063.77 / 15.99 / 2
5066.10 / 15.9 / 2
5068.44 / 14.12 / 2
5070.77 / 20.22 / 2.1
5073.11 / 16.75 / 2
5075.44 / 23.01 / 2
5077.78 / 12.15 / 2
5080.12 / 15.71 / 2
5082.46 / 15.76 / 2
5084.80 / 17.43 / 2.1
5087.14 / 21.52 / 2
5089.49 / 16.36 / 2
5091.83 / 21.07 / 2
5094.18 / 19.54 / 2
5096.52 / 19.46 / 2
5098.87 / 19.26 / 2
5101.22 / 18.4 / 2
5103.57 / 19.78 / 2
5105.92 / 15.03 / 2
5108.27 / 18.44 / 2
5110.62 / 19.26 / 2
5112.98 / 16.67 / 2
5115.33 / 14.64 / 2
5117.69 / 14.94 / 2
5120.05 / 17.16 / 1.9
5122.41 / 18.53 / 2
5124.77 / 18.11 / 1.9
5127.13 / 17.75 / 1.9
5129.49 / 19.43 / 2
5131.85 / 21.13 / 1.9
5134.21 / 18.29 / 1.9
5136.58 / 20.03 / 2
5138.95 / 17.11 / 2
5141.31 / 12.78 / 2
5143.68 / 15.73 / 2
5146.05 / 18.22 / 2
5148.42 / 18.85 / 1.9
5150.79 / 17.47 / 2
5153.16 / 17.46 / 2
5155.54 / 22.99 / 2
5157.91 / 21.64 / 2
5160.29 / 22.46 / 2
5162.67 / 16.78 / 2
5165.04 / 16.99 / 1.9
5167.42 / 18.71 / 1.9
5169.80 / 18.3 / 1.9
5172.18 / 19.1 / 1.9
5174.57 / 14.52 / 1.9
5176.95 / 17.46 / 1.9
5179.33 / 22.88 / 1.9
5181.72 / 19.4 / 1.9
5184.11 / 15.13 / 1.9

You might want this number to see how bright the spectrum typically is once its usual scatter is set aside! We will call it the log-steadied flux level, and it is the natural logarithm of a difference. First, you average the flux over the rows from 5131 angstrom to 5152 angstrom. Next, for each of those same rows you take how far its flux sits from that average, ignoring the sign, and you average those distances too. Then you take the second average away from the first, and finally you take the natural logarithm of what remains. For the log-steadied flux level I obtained 2.77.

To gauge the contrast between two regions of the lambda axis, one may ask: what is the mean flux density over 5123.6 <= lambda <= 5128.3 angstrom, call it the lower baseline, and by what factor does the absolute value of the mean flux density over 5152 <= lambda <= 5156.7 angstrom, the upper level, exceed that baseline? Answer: 1.13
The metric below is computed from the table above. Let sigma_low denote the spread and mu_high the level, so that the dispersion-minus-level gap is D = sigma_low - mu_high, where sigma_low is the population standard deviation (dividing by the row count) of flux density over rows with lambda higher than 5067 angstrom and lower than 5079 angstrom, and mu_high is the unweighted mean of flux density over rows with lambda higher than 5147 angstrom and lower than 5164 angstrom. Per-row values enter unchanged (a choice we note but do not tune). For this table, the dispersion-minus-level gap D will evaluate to -15.7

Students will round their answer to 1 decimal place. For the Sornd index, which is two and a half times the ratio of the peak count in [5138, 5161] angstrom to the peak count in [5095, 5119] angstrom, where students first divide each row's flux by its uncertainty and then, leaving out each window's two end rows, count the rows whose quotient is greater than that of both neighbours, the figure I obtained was 2.5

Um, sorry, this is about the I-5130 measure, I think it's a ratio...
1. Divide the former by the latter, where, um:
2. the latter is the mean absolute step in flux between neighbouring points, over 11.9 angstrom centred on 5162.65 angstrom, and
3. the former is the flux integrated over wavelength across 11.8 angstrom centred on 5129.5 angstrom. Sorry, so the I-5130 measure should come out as 106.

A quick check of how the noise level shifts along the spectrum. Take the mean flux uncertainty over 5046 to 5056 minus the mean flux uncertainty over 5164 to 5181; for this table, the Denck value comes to 0.10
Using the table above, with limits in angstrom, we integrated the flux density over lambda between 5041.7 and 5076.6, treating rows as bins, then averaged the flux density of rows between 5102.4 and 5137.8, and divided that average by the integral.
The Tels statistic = 0.0290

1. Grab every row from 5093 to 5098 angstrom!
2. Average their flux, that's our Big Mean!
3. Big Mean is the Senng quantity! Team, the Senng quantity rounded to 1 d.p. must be 19.5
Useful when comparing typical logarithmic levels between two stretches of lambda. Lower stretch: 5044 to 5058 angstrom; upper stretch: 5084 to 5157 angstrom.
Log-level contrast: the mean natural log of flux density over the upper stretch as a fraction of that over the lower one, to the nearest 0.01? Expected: 1.02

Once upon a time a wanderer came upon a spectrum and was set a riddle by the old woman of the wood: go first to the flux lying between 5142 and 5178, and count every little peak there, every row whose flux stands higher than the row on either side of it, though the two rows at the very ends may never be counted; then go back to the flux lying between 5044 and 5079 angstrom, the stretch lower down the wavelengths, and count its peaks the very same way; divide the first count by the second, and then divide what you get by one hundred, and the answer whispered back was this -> 0.010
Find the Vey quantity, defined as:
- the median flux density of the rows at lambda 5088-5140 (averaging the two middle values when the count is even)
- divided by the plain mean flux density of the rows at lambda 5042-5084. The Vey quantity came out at 1.07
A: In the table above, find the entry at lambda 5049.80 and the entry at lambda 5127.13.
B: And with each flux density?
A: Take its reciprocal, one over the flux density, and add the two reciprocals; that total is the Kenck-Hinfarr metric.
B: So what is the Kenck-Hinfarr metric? 0.111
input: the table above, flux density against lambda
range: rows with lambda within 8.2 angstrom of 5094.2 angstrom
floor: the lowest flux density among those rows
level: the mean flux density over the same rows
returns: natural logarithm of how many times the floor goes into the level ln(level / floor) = 0.169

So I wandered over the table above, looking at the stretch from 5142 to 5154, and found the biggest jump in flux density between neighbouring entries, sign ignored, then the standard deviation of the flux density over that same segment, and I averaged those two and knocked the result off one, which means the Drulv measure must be -0.8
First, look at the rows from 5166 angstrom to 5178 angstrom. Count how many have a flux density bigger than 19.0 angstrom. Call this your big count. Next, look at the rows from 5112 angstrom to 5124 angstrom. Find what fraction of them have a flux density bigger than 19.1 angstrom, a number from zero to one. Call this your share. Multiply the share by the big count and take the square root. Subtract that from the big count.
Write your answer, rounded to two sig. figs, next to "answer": 1.0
